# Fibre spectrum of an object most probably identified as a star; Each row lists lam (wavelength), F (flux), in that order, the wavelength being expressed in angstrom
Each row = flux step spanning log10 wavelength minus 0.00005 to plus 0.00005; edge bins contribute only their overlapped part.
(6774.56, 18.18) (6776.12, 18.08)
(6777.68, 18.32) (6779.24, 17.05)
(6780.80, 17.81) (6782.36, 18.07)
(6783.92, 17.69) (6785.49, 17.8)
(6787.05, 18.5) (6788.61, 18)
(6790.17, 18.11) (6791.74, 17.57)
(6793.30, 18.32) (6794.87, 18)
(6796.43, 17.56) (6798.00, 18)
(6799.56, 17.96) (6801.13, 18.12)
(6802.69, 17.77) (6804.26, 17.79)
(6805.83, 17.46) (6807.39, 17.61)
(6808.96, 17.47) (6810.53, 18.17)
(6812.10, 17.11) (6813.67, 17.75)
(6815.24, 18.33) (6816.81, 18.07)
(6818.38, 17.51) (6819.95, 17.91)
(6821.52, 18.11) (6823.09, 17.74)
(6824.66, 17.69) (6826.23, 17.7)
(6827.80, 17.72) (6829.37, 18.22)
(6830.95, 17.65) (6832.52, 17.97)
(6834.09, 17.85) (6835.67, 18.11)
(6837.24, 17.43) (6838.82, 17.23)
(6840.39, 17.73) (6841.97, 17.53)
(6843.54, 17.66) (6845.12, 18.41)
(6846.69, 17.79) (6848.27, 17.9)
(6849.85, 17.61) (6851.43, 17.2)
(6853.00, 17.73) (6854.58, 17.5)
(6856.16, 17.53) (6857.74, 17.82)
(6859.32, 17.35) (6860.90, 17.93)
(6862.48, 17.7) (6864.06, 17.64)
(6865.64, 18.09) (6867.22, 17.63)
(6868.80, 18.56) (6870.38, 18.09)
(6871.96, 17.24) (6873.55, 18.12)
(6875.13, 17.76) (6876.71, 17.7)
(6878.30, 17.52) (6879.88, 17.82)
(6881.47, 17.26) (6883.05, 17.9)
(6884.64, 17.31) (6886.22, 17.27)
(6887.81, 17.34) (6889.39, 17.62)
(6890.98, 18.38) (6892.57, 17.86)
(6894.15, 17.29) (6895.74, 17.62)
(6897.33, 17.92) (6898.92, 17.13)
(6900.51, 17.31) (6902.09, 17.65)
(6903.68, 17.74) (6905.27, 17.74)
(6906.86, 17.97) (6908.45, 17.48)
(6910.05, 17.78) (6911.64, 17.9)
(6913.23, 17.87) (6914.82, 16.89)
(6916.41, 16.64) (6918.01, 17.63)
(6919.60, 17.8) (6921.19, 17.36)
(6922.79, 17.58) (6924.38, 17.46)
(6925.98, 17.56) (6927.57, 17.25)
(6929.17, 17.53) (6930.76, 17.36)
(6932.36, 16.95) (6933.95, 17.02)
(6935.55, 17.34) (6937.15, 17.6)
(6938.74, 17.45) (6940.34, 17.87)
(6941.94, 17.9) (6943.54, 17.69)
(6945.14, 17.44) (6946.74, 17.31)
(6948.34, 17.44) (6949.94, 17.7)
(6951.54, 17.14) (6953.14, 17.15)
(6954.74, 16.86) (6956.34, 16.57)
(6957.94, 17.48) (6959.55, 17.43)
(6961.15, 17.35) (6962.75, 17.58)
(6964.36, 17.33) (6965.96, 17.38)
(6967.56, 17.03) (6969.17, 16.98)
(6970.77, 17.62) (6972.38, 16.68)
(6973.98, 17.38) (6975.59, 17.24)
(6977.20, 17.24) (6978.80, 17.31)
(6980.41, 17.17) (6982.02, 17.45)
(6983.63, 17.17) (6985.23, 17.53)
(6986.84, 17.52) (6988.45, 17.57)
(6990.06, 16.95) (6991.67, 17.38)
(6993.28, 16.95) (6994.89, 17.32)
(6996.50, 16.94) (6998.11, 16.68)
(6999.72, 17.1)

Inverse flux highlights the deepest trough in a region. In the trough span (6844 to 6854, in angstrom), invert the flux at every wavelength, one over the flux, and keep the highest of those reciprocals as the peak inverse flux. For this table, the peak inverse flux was 0.0581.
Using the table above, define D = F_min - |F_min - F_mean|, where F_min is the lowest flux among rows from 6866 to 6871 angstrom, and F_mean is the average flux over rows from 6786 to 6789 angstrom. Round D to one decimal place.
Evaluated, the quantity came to 17.0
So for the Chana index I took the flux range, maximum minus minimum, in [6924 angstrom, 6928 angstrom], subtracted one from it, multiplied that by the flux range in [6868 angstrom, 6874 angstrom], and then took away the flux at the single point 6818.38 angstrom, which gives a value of -18.4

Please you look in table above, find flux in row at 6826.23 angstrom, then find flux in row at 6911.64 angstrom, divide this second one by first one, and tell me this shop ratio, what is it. 1.01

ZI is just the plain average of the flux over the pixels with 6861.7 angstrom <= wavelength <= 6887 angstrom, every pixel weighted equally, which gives 17.7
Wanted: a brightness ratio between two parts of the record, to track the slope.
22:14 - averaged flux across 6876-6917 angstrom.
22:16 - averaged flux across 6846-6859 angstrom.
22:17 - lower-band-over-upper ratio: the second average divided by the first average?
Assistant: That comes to 1.00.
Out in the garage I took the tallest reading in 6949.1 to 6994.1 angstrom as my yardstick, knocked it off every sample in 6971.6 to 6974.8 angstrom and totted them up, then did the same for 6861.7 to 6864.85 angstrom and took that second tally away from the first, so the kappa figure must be -1.3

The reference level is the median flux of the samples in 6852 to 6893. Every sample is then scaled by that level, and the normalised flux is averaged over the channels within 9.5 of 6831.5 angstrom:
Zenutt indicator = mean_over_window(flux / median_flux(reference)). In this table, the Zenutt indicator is 1.00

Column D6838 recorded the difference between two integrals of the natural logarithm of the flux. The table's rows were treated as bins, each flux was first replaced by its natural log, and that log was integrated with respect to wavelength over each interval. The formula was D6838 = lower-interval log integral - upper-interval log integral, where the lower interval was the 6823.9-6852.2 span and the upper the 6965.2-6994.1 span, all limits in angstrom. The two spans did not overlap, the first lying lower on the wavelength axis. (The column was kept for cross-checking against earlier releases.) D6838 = -0.9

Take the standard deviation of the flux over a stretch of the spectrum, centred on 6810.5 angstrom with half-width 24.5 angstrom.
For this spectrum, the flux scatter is 0.30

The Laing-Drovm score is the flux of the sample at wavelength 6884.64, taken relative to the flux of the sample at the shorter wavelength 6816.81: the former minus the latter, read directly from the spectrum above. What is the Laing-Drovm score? -0.76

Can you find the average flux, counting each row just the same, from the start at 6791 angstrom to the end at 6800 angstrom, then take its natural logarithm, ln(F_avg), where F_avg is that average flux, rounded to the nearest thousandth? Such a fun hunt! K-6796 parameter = 2.885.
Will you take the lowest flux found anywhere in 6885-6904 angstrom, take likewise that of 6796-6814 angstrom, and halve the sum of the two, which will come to 17.12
